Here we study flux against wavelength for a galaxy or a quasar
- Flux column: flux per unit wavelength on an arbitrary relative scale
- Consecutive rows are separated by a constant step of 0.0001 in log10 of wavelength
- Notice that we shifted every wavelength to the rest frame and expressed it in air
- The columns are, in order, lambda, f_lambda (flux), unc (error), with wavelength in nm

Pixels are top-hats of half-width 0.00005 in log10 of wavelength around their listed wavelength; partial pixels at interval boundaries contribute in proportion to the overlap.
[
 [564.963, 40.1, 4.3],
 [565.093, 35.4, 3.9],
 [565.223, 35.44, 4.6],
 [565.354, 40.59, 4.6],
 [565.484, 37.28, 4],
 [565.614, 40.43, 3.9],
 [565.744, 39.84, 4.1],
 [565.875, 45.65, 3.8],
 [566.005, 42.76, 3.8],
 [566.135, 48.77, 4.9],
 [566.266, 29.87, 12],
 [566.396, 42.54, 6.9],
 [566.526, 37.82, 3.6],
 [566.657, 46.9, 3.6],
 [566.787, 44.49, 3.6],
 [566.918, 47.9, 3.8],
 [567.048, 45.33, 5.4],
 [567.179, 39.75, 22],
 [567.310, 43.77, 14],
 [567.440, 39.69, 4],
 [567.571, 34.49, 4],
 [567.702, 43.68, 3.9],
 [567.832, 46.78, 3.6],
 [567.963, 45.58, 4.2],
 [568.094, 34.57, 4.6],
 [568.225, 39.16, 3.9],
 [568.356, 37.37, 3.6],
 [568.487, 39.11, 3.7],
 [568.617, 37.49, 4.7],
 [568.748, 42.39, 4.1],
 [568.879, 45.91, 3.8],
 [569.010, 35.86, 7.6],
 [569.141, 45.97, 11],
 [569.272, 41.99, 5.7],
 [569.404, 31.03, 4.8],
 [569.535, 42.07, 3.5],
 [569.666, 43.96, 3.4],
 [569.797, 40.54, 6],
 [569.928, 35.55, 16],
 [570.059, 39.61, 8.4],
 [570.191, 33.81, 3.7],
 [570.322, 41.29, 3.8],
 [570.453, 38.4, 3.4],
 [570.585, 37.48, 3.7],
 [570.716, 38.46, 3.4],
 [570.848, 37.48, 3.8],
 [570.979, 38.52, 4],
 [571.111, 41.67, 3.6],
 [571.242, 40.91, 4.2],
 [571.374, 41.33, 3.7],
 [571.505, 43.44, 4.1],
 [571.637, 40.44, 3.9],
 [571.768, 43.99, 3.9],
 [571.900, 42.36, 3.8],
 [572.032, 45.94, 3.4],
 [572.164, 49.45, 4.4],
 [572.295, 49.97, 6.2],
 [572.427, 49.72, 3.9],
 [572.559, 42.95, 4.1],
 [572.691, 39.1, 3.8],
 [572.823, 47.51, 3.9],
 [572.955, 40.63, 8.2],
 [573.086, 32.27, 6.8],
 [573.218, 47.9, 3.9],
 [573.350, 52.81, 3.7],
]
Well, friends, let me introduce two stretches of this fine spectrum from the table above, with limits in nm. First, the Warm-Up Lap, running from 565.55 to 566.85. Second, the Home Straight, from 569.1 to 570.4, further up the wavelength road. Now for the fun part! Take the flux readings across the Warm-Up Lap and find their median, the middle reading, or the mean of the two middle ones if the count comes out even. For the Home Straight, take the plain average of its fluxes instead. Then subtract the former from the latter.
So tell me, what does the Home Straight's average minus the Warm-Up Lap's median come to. -3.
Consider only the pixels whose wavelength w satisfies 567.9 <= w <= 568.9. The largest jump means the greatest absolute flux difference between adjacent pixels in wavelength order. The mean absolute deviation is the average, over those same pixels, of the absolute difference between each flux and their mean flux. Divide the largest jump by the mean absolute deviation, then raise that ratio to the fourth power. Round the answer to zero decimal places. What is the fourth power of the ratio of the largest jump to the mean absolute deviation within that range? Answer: 121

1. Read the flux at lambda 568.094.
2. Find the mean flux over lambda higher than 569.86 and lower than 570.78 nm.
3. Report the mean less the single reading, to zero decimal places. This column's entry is 3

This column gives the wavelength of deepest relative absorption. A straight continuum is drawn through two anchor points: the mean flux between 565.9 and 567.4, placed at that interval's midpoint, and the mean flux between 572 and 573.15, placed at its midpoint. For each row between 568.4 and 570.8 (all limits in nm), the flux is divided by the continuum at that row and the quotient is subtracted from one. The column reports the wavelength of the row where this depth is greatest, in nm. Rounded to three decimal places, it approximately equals 569.404 nm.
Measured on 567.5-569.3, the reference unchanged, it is 568.094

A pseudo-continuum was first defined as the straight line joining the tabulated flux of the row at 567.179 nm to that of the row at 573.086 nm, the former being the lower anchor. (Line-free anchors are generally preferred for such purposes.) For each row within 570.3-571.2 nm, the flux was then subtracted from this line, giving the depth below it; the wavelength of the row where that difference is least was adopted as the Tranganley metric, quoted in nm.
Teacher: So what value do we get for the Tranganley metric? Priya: 571.111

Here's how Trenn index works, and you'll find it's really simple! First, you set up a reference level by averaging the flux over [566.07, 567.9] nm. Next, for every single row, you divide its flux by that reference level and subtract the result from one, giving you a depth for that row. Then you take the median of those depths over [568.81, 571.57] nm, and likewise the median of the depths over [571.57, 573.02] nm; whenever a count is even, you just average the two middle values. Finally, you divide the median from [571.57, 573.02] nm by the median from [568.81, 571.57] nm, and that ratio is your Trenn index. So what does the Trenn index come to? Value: -1.0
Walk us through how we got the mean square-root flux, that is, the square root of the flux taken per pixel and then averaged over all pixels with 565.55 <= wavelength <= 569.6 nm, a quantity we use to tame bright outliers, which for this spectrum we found 6.41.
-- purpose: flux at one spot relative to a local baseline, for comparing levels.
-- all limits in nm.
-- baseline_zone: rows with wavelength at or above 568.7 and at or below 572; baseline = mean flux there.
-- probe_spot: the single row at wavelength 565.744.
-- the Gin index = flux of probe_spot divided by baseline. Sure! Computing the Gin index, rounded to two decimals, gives 0.99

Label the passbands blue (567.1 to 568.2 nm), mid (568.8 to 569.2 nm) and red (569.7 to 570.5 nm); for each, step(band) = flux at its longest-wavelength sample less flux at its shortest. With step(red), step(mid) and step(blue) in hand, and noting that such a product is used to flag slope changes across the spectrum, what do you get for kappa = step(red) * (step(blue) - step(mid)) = 11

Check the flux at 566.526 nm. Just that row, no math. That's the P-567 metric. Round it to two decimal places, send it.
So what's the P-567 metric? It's 37.82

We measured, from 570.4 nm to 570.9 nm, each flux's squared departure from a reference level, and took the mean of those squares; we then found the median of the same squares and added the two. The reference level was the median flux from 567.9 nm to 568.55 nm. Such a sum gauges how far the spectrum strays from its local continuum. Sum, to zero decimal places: 3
